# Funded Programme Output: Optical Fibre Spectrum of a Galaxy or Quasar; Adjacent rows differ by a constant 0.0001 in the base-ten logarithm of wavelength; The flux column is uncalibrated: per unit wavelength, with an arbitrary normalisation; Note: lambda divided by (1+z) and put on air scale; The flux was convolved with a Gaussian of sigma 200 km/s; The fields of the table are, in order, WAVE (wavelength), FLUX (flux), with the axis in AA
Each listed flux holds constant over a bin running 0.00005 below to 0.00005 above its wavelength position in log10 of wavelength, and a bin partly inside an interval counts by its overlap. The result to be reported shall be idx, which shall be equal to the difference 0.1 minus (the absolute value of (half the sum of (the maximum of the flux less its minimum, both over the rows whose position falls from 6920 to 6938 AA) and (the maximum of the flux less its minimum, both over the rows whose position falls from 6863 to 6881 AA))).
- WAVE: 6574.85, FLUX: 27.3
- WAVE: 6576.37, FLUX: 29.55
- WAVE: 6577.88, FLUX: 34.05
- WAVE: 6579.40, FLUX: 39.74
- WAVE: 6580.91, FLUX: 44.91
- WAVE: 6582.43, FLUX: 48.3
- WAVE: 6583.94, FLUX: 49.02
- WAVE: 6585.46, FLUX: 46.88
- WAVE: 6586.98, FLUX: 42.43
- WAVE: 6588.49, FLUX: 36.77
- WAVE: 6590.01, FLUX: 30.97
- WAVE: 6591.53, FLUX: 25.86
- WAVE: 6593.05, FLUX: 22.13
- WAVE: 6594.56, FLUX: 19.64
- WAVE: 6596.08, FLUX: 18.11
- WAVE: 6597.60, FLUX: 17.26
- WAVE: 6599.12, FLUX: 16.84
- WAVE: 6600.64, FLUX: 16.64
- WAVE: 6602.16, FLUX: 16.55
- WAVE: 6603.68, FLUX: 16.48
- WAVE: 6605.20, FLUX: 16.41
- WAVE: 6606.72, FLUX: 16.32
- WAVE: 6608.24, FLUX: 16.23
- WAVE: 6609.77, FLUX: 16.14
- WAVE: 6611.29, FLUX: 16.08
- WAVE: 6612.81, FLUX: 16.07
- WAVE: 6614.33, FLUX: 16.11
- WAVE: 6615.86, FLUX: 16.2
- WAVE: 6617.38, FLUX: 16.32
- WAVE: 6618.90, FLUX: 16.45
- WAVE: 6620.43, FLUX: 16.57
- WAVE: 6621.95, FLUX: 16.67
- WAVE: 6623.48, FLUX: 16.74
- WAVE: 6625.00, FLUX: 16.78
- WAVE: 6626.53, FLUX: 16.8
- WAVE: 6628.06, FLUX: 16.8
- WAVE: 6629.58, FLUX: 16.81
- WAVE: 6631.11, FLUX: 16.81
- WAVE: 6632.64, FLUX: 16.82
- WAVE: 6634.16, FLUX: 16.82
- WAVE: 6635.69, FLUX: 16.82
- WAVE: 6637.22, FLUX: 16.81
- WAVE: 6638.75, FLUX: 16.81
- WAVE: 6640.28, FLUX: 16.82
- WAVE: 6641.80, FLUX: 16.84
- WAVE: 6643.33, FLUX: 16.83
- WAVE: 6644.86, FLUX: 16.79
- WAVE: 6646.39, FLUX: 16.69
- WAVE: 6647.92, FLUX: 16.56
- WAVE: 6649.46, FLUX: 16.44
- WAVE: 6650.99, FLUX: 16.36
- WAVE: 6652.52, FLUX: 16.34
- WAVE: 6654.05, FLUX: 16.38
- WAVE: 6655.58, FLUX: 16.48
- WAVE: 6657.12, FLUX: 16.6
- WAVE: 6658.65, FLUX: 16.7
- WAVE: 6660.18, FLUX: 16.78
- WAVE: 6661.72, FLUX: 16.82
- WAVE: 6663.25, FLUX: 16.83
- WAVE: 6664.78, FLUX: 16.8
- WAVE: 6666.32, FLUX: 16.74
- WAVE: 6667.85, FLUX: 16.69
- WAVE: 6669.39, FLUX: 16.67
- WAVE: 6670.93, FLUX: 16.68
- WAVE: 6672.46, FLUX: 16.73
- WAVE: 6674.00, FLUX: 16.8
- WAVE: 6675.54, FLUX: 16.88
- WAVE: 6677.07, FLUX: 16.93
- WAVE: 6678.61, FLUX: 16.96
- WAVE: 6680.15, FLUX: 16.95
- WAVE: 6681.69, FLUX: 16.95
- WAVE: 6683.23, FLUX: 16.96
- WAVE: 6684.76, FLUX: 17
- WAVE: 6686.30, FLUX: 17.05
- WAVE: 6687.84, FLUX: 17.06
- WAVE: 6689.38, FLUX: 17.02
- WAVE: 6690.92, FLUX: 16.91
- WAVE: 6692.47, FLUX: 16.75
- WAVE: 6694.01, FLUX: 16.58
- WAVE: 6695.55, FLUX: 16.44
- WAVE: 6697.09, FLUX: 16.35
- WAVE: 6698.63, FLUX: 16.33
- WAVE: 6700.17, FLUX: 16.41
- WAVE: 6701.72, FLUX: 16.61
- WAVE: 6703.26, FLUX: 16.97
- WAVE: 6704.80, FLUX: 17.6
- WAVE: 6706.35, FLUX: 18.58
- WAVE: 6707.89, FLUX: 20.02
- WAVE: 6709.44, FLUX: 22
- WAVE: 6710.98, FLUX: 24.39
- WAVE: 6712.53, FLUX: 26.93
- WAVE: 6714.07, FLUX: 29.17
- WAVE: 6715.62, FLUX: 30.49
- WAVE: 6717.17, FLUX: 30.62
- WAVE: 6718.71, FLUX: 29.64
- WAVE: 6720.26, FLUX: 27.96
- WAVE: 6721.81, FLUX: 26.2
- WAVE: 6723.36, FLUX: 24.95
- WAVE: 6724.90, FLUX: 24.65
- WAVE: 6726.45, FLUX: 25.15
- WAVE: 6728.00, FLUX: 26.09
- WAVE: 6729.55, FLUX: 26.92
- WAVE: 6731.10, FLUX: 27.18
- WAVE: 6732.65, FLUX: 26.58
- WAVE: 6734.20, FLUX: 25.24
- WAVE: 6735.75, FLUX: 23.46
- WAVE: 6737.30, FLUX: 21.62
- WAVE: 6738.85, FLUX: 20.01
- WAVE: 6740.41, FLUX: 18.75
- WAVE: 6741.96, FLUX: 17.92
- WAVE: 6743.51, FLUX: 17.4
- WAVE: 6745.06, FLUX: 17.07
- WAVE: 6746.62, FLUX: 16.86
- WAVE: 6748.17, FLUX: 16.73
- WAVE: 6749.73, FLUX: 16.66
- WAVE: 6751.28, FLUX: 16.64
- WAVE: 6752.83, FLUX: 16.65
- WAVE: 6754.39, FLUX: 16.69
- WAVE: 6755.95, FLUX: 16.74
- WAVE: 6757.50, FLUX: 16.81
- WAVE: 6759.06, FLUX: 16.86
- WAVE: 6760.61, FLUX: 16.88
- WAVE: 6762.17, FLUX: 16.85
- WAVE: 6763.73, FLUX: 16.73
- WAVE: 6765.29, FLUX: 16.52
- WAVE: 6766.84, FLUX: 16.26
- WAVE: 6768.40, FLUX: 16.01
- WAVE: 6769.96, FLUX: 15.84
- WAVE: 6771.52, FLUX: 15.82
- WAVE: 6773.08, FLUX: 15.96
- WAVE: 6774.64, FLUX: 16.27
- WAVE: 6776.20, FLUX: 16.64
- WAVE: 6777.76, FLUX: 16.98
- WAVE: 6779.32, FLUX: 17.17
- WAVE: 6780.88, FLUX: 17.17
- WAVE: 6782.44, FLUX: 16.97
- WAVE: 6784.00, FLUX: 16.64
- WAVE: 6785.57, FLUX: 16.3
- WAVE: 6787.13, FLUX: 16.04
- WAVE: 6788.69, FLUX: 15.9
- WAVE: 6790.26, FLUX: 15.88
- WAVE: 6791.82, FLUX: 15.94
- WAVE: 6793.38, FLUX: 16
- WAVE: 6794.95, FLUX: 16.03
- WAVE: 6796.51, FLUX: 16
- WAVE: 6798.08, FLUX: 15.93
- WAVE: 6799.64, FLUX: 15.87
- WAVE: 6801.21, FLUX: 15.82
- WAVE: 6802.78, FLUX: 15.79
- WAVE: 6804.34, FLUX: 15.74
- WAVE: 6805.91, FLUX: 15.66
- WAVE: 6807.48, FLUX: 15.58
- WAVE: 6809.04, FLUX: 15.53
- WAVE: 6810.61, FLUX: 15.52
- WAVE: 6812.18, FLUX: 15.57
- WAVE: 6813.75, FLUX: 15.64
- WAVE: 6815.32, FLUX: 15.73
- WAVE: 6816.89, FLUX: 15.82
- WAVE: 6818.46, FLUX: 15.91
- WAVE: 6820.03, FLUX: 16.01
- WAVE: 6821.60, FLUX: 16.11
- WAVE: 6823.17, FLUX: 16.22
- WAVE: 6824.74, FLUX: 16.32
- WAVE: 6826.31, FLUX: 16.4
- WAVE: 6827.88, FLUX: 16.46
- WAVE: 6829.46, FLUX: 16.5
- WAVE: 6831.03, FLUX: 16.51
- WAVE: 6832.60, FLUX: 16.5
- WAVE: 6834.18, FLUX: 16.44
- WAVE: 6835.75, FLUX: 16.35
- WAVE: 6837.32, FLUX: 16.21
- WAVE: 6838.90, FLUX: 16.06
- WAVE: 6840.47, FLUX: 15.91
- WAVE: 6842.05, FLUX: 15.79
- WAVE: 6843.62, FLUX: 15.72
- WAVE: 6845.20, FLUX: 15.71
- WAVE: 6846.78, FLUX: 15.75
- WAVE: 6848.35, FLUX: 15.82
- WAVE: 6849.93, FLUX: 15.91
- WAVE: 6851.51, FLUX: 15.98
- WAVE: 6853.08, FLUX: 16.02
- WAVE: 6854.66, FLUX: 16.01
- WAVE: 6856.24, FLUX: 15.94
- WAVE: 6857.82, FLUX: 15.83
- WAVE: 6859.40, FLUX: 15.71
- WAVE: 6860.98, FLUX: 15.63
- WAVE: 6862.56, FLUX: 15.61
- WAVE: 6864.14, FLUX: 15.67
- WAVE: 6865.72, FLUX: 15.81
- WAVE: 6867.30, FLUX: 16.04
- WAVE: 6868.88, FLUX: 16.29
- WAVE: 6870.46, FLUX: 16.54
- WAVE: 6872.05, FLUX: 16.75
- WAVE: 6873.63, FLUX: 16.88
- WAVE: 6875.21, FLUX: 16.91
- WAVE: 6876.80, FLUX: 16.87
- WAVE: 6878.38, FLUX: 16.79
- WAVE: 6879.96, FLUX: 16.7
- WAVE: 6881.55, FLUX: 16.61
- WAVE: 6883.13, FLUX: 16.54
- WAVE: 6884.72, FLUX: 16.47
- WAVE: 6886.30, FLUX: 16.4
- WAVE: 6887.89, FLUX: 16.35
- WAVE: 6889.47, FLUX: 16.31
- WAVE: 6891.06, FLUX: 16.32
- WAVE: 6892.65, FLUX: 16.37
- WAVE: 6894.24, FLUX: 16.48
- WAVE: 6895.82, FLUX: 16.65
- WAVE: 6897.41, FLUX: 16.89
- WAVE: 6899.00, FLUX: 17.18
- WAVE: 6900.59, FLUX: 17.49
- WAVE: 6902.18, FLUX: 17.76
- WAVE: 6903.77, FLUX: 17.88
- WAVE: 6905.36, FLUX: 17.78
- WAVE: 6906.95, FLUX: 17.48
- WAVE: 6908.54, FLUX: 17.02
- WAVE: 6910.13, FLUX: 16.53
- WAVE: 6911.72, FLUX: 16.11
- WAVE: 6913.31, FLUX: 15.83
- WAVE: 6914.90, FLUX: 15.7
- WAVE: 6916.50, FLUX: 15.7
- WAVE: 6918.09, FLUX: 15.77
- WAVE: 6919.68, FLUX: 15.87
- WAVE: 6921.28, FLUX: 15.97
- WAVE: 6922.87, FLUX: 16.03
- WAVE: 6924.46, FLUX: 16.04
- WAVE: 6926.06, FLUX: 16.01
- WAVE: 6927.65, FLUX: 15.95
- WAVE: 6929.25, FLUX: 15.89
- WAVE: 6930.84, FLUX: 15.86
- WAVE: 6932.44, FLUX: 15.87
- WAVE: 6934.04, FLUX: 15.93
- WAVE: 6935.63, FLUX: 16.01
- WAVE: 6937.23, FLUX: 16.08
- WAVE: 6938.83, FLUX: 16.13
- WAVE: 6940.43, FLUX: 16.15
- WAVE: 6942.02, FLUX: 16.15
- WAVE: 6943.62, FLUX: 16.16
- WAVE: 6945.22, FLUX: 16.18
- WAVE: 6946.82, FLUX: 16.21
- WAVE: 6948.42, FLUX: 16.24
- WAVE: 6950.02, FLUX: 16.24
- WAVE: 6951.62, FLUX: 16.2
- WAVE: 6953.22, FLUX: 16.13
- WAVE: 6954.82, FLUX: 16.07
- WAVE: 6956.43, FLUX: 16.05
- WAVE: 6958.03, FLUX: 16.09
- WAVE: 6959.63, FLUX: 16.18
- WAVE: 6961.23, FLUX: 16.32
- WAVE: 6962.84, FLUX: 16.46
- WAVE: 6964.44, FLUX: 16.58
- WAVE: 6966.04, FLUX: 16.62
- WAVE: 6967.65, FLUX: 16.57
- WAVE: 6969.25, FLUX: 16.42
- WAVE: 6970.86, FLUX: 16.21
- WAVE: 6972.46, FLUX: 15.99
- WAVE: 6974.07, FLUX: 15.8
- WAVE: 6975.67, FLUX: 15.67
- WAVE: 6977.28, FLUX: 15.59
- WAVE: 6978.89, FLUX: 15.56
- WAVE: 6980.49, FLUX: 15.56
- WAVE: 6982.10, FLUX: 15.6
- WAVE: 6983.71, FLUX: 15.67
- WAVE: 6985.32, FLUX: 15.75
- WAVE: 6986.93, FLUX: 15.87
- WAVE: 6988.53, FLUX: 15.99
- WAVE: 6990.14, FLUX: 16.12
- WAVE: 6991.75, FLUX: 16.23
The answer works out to -0.6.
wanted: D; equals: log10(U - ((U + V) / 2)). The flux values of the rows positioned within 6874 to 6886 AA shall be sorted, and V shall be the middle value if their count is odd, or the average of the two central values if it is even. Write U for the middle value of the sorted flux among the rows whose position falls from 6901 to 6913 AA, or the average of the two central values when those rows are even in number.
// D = -0.41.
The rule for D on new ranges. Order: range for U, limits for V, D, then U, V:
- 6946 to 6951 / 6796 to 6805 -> -0.70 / 16.2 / 15.8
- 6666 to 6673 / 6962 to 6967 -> -1.26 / 16.7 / 16.6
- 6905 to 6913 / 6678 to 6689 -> -1.52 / 17.0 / 17.0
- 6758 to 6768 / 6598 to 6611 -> -0.76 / 16.8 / 16.4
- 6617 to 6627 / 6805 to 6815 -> -0.26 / 16.7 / 15.6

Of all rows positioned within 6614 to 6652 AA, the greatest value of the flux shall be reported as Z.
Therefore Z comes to 16.84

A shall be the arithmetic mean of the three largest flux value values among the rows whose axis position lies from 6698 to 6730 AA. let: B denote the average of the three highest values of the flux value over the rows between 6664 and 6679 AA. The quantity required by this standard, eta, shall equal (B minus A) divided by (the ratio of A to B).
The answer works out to -7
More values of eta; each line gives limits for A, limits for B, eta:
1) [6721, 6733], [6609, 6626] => -6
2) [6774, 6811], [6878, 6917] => 1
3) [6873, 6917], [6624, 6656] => -1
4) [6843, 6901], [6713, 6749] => 23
